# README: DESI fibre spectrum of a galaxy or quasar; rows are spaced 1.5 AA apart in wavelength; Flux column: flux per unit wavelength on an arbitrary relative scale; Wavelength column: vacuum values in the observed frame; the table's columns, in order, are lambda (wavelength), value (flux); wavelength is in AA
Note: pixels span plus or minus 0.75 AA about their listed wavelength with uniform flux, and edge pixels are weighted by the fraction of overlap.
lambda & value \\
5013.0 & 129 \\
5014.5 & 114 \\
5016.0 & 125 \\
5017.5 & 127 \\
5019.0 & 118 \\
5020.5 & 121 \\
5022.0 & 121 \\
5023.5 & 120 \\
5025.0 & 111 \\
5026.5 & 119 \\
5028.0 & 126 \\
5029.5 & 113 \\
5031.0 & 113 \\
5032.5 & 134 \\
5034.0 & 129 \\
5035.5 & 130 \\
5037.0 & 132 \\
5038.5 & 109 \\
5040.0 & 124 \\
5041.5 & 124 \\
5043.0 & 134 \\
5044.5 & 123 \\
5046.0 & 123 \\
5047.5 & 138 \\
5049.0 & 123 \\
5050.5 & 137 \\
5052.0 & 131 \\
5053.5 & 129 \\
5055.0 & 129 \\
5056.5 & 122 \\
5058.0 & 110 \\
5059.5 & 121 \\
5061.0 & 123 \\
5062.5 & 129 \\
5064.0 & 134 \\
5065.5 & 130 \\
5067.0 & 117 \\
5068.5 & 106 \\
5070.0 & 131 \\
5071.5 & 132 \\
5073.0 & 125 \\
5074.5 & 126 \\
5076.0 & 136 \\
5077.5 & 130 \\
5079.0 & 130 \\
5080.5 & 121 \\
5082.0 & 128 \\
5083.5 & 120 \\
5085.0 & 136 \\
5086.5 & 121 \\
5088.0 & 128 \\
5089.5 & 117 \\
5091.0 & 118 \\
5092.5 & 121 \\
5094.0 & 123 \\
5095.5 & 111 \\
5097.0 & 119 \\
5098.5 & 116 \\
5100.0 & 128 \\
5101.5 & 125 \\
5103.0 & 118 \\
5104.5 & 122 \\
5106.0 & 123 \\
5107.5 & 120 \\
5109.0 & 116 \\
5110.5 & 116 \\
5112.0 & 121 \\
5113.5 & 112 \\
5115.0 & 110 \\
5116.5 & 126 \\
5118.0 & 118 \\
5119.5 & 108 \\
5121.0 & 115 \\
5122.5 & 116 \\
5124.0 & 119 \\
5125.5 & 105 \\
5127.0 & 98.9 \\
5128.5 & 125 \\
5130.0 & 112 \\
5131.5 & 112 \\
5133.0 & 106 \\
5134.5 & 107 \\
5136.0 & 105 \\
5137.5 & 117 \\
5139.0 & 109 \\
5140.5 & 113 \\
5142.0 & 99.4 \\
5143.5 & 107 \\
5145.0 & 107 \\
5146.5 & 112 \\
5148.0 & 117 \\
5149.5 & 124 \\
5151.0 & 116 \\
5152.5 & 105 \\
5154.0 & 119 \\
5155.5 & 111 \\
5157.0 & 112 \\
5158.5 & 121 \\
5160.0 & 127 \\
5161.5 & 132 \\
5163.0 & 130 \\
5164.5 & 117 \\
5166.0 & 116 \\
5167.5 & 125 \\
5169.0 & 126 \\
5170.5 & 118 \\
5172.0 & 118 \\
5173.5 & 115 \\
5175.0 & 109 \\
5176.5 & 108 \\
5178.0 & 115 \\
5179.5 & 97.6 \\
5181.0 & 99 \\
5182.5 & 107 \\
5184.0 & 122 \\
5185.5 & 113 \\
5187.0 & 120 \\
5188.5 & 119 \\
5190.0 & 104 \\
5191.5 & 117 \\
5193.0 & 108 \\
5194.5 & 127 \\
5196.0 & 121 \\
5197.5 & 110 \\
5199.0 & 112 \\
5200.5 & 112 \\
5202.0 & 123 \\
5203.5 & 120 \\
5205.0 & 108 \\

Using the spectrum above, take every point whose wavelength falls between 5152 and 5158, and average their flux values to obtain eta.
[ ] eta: 112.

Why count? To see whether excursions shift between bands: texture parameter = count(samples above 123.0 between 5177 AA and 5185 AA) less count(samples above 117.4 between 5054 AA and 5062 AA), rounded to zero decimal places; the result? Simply -4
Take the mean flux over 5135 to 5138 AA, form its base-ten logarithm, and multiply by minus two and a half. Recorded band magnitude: -5.11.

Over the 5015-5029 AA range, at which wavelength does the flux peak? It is 5017.5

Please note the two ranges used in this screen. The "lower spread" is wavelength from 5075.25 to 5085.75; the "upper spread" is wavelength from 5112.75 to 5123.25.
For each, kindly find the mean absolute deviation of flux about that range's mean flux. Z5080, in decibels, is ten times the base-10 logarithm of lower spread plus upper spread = 9.6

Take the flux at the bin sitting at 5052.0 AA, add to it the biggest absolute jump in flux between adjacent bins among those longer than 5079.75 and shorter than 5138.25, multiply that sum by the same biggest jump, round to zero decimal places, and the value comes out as 4100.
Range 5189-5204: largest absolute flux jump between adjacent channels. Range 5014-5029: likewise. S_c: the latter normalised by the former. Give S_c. 0.58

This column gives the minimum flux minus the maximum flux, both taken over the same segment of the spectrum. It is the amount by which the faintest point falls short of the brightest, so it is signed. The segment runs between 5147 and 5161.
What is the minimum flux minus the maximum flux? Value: -22.0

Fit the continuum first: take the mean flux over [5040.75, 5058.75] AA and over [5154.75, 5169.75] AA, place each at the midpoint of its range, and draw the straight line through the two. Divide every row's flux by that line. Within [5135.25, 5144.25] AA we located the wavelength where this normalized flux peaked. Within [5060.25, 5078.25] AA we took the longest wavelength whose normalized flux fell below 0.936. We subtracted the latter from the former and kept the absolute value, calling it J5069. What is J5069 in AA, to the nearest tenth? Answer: 69.0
